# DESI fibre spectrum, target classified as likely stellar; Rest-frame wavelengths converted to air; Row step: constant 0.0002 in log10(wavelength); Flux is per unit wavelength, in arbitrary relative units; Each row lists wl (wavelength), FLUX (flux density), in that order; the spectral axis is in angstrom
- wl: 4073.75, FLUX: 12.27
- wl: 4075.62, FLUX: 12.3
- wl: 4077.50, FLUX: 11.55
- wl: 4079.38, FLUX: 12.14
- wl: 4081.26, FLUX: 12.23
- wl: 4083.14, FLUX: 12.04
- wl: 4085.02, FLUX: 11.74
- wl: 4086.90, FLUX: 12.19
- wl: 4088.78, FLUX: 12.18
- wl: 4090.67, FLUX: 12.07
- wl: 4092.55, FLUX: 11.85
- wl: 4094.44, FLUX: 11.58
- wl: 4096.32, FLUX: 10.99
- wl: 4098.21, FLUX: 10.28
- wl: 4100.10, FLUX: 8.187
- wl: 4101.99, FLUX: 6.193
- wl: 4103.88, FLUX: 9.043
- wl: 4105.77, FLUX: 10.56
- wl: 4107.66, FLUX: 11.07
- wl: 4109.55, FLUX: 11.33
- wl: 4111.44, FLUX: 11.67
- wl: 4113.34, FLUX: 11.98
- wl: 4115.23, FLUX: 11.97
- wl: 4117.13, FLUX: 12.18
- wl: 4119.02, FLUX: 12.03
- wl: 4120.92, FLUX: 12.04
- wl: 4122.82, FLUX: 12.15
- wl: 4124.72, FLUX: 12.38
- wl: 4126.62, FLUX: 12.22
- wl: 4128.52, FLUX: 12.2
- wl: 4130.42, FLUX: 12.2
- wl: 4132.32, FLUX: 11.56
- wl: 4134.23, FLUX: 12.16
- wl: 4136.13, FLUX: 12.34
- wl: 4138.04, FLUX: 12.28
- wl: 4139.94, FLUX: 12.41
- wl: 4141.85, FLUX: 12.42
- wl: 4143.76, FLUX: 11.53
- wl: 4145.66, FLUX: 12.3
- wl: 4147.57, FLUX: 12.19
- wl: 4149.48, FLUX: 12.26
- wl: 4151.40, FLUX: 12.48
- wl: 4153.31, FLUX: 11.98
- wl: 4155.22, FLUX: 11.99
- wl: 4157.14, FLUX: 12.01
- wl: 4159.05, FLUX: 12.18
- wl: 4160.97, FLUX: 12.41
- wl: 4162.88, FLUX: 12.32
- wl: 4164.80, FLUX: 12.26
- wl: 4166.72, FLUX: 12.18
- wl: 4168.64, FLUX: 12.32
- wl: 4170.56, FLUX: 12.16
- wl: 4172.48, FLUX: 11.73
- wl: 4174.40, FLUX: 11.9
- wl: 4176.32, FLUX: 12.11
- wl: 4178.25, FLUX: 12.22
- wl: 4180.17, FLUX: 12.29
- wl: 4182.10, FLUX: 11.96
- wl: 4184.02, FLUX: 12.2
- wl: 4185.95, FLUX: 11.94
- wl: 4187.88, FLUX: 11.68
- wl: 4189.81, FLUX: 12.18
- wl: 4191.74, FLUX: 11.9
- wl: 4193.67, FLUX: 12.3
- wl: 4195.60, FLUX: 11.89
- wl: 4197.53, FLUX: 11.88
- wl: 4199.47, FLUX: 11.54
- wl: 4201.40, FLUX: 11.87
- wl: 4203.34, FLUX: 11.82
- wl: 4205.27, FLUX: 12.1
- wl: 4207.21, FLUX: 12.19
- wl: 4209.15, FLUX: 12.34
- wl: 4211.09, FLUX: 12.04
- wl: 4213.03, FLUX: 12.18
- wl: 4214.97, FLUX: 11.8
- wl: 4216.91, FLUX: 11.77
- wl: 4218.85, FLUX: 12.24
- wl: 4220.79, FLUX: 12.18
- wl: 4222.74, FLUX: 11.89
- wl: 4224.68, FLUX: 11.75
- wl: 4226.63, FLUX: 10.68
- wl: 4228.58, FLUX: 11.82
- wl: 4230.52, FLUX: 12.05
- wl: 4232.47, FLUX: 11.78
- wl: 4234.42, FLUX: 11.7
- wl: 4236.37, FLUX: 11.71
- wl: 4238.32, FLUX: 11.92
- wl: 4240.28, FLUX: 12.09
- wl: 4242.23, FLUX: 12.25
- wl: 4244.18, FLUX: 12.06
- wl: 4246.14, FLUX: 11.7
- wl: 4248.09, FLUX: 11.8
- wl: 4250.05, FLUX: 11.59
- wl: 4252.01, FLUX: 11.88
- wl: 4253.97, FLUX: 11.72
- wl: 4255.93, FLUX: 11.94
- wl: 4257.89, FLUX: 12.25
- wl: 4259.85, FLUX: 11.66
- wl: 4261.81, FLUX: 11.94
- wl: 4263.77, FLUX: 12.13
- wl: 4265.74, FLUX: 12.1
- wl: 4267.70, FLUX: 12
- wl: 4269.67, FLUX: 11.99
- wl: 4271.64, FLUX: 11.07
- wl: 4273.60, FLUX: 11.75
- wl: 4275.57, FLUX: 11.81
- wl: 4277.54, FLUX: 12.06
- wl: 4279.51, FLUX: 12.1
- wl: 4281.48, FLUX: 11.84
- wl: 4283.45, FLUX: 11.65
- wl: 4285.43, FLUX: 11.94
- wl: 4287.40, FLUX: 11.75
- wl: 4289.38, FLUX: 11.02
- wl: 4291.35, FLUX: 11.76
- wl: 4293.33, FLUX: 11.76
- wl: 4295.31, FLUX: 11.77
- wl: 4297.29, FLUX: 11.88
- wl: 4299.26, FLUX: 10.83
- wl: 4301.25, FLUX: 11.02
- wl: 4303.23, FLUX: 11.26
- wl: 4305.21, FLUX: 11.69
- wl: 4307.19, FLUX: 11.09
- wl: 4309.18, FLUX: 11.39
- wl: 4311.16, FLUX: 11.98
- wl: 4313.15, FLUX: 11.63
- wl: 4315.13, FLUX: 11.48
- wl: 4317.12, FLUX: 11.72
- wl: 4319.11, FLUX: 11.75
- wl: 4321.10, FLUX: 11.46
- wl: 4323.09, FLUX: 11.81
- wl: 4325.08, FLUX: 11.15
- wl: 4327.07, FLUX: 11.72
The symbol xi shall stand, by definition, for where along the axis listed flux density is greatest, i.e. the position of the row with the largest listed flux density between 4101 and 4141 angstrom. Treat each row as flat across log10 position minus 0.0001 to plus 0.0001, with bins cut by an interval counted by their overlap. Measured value 4139.94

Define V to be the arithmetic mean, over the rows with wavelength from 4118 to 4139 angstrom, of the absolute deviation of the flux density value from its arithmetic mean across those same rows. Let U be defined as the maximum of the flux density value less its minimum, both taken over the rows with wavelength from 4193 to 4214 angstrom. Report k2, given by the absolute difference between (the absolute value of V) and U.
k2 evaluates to 0.7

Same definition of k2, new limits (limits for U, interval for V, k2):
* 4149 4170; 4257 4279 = 0.3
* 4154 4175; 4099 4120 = 0.8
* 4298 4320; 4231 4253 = 1.0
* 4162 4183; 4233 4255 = 0.4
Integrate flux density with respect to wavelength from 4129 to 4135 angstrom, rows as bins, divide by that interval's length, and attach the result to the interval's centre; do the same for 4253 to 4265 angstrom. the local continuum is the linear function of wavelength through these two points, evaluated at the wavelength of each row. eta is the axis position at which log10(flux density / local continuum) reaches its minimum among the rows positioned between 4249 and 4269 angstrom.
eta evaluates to 4250.05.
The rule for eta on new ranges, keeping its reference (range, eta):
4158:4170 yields 4159.05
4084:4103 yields 4101.99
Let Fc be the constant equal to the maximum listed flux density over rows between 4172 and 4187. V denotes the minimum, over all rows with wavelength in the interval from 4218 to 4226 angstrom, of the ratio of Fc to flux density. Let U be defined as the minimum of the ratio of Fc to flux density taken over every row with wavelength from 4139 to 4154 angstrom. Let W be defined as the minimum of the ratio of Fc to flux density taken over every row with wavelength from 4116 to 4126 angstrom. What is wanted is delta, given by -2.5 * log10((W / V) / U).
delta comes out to -0.004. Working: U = 0.98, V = 1.00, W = 0.99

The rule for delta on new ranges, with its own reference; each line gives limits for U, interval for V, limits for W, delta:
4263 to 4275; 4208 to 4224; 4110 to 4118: 0.000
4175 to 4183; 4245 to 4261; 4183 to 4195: 0.004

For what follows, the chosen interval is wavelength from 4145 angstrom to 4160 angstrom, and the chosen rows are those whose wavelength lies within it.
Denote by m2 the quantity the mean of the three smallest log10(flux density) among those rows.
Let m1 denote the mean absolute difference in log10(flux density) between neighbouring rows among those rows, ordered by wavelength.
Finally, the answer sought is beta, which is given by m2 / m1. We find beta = 193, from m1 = 0.006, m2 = 1.08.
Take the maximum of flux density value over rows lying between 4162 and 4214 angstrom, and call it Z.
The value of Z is 12.34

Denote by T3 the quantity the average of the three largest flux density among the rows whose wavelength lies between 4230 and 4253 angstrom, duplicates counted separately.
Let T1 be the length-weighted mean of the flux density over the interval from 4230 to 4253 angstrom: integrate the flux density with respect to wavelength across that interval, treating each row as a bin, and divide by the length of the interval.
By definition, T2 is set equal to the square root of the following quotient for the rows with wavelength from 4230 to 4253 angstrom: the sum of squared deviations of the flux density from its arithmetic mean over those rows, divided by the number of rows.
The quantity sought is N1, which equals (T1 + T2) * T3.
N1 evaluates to 146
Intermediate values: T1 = 11.9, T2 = 0.19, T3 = 12.1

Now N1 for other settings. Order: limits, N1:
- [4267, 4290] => 146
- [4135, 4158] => 155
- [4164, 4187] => 151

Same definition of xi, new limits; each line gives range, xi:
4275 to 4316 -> 4279.51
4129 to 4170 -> 4151.40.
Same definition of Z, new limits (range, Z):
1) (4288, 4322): 11.98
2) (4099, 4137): 12.38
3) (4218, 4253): 12.25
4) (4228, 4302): 12.25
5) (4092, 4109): 11.85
